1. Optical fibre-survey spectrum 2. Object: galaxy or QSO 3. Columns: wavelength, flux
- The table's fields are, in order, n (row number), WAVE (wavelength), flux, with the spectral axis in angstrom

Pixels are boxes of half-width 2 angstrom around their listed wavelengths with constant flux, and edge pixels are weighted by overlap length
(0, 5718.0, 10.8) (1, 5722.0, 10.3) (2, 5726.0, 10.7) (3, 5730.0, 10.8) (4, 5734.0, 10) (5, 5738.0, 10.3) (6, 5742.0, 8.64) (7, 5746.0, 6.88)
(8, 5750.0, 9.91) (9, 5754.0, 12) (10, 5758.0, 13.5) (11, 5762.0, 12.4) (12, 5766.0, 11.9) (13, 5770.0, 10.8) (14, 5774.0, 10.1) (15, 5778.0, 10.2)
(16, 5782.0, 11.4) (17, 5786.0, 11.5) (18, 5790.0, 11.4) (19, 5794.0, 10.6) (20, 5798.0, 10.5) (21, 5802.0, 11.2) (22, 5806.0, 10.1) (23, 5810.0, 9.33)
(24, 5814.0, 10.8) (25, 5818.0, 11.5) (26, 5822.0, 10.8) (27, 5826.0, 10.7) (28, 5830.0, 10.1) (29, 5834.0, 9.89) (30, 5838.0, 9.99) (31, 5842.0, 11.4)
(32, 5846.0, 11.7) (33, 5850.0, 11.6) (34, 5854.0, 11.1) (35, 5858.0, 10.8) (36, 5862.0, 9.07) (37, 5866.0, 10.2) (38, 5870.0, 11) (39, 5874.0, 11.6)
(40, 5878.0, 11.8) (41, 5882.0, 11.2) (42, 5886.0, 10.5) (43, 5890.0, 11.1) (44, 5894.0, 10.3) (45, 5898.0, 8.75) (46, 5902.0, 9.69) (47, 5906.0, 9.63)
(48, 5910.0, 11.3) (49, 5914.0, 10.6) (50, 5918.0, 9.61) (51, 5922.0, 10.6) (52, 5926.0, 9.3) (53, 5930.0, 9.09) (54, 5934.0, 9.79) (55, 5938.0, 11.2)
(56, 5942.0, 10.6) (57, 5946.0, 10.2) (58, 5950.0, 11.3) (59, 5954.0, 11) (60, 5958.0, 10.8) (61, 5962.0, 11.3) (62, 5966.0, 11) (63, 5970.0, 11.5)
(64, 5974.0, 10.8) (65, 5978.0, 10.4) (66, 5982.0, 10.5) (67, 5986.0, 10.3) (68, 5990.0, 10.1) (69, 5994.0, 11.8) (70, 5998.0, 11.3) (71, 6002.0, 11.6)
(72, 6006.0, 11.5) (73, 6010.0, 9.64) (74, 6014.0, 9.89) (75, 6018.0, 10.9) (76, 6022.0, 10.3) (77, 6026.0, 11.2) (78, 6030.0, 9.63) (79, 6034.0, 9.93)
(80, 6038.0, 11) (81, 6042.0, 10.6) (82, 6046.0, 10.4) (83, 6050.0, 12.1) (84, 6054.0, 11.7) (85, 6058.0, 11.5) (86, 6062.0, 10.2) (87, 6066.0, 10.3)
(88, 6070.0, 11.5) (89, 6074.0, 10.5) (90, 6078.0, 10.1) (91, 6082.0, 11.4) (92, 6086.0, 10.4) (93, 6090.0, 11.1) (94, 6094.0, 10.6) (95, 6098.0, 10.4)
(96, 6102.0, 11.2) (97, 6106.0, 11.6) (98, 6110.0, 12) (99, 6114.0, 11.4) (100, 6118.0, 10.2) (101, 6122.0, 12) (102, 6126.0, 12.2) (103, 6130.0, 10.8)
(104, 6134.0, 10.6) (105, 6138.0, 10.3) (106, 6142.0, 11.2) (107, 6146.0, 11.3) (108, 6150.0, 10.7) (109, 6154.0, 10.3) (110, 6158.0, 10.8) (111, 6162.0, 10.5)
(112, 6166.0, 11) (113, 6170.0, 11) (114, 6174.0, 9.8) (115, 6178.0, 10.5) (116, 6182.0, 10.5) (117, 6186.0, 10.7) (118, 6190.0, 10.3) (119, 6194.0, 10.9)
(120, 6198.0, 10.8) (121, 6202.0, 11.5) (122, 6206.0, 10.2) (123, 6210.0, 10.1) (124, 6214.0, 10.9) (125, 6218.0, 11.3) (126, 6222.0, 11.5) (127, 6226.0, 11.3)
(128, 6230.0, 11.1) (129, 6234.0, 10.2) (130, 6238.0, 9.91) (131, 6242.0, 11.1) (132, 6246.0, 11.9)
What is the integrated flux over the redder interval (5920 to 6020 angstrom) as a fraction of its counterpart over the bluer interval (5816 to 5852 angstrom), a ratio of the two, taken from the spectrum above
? 2.7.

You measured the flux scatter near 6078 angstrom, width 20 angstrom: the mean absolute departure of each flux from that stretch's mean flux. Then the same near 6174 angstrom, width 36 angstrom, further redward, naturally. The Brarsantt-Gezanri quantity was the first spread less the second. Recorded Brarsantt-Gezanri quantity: 0.26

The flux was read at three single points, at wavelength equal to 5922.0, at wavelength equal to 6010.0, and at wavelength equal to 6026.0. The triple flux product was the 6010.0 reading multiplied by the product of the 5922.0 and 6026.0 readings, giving 1144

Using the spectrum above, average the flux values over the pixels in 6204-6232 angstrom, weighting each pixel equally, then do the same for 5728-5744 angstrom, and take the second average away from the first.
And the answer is 1.0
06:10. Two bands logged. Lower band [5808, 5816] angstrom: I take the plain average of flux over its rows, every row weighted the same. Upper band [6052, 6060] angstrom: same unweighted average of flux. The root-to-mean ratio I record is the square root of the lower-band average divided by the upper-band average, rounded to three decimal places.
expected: 0.273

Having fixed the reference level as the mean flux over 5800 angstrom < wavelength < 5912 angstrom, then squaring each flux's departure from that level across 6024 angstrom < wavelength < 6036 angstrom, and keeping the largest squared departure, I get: 0.97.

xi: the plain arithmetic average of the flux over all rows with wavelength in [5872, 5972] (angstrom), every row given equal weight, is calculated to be 10.55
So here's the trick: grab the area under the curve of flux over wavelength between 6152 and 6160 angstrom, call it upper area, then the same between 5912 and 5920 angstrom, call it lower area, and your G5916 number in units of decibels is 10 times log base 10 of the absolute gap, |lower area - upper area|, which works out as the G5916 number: 6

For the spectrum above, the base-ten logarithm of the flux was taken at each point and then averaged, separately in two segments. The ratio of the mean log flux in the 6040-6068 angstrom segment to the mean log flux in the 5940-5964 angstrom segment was 1.00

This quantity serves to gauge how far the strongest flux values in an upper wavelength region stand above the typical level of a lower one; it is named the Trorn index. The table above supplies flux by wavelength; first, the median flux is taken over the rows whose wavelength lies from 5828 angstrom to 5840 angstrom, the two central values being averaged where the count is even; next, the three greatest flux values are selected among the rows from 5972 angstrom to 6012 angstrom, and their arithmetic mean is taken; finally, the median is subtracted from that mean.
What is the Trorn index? 1.6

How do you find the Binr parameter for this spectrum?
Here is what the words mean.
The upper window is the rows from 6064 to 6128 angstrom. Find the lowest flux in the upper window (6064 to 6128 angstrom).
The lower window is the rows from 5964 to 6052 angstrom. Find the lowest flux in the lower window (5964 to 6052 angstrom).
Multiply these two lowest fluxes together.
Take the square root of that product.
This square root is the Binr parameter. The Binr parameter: 9.86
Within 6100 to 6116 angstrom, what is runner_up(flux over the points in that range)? 11.6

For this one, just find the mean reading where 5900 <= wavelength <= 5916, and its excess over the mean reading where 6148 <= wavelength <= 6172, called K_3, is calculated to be -0.41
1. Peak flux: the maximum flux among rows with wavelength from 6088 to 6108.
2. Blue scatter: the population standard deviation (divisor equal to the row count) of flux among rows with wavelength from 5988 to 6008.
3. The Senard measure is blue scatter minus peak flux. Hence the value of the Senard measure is -11.0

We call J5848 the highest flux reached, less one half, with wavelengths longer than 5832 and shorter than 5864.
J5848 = 11.2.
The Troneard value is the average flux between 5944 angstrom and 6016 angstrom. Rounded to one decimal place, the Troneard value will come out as 10.8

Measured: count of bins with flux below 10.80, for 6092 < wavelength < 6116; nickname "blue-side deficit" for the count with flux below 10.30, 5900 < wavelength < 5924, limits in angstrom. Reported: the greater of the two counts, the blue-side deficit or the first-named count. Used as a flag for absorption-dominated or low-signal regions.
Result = 3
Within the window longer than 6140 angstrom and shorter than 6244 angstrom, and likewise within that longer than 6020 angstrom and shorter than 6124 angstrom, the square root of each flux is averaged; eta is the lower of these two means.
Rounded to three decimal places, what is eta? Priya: 3.277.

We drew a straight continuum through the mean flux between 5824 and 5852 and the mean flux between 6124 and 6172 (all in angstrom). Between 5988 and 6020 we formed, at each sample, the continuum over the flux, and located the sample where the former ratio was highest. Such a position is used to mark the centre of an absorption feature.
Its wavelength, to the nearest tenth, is 6010.0 angstrom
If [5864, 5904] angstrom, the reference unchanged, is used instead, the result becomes 5898.0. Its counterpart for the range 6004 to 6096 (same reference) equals 6030.0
